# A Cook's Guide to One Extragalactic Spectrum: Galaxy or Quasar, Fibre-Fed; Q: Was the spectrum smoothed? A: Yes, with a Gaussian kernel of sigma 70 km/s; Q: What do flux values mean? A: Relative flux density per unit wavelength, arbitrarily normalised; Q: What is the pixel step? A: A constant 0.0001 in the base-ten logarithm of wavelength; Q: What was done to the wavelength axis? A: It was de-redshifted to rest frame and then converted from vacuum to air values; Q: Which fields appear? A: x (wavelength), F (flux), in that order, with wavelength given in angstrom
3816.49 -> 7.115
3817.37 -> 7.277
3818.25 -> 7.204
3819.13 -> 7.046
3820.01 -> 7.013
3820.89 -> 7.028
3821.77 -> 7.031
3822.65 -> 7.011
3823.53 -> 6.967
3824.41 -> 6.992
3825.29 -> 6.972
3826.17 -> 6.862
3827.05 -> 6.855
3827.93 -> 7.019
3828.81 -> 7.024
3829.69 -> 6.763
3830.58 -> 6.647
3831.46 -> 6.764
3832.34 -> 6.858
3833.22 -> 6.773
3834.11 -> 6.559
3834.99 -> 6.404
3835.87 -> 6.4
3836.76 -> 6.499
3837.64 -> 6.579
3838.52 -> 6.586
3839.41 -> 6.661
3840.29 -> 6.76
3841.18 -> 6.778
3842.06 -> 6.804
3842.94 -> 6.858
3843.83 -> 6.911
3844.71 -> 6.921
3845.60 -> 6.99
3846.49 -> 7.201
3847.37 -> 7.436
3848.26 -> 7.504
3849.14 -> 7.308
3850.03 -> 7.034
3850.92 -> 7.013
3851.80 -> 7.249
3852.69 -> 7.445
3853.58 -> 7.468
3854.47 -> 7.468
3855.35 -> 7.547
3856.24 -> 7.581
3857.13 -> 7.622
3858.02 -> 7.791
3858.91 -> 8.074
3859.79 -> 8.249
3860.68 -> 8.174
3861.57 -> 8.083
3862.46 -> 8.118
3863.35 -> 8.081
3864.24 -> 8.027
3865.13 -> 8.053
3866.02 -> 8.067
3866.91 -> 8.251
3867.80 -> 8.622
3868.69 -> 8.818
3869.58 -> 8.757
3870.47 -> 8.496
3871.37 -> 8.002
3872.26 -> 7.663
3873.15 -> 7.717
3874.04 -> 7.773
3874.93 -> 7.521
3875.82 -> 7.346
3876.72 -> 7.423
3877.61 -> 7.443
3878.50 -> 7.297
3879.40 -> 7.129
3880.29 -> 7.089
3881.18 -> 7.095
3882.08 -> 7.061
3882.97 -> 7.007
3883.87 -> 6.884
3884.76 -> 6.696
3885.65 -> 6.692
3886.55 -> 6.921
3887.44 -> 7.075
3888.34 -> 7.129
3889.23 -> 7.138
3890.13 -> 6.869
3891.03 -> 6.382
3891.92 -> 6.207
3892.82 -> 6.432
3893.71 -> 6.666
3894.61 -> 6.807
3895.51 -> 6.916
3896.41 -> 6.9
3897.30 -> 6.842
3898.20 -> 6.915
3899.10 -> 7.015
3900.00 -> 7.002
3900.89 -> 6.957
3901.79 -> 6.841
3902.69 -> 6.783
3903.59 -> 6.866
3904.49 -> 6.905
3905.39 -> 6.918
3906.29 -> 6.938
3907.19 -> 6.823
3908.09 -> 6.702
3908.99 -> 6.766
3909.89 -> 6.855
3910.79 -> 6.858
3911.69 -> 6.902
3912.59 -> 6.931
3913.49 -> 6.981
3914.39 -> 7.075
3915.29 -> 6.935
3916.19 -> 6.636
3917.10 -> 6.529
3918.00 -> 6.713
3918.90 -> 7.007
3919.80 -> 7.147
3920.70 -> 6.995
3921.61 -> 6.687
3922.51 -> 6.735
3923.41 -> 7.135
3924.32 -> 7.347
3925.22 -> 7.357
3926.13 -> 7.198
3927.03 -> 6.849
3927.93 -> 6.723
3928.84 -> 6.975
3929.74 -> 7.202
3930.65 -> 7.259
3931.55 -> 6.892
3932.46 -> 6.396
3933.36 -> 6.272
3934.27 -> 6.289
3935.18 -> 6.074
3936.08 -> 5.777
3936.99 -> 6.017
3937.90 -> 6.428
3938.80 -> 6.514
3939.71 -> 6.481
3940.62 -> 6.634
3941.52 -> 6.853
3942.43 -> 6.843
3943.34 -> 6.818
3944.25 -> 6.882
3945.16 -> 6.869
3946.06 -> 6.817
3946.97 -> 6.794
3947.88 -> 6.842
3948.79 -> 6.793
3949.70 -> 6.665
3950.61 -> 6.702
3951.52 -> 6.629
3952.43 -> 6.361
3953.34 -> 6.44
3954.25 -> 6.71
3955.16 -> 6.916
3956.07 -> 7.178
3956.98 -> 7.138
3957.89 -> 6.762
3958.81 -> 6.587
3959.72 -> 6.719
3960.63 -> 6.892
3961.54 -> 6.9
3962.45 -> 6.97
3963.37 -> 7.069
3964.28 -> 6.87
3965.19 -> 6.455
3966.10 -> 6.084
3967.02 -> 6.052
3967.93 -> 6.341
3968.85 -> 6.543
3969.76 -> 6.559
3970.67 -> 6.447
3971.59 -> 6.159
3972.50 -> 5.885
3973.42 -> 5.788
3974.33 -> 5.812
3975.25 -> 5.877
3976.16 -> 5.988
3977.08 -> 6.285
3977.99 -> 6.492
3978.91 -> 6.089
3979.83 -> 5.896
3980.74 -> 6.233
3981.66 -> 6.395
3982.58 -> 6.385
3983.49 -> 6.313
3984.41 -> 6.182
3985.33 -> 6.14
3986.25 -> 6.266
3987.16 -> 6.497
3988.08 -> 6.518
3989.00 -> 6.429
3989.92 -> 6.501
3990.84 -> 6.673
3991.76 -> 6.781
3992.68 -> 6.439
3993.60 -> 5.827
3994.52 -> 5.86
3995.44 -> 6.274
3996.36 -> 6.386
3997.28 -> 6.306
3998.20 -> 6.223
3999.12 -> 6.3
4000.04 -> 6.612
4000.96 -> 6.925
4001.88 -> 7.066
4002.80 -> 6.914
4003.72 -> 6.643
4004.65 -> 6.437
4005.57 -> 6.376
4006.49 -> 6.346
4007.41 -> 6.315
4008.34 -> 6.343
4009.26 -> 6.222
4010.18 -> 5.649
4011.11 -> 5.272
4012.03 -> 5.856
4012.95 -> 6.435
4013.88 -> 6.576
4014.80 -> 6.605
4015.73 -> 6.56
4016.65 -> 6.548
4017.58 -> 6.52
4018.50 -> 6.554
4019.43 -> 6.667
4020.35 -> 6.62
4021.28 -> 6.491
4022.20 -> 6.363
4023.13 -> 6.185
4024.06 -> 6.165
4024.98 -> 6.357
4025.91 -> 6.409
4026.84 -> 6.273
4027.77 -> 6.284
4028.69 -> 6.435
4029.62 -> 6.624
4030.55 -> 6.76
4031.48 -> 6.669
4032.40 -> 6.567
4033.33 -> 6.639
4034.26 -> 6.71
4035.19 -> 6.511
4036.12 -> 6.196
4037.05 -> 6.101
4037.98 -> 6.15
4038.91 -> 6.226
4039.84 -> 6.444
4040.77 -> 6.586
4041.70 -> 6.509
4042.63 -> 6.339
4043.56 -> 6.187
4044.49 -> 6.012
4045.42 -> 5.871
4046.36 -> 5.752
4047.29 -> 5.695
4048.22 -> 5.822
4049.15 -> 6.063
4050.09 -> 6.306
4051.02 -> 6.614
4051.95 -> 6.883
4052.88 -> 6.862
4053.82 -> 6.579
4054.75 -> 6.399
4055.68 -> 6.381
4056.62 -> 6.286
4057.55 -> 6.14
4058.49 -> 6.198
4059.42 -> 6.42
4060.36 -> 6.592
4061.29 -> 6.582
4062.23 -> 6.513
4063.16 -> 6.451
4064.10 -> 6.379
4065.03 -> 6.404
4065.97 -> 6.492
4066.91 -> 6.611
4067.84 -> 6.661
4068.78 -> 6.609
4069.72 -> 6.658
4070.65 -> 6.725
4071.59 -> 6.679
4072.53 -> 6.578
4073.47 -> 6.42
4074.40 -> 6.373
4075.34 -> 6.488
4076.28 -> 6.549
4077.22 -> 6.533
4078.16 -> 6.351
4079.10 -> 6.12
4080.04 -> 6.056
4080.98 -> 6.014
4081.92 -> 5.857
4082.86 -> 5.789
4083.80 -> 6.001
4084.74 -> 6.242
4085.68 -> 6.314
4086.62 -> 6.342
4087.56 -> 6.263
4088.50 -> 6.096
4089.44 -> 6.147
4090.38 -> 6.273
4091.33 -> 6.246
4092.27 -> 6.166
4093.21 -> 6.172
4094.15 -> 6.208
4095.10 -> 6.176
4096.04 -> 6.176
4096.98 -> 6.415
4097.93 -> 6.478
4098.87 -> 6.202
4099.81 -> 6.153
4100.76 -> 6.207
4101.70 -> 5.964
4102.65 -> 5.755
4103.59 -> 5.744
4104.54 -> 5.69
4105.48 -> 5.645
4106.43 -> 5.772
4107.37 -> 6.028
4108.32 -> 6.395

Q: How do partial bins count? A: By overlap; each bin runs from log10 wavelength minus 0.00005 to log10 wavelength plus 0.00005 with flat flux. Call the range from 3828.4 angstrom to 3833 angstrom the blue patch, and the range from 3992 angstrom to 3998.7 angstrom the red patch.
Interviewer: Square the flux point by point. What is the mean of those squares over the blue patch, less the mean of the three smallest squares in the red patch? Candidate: 11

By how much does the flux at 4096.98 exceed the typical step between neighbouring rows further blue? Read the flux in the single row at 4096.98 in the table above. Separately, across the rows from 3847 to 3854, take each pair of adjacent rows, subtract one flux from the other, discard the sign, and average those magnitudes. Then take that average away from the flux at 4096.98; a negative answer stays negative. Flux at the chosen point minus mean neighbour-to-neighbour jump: 6.27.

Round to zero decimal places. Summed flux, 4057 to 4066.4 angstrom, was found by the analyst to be 64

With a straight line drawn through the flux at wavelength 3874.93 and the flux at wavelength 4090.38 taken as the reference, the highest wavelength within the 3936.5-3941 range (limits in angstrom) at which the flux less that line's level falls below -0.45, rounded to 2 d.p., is 3940.62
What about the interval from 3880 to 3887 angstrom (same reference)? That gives 3886.55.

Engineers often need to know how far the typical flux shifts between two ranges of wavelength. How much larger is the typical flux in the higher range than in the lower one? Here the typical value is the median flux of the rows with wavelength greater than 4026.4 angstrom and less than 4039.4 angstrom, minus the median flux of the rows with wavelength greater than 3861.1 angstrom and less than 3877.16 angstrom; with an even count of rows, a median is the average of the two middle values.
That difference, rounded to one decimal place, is -1.6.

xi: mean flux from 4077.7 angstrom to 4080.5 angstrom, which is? 6.2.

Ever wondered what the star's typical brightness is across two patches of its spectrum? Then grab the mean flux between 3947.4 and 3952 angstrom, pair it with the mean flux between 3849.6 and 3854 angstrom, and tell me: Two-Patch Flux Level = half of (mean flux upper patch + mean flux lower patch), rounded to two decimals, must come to 6.98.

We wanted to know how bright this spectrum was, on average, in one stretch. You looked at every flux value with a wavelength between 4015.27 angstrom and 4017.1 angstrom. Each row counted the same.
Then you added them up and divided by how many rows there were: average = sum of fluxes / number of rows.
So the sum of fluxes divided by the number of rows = 6.6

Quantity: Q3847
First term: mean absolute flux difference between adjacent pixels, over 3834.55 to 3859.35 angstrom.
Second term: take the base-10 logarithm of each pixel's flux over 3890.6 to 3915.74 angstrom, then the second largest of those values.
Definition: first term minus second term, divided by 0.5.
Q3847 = -1.50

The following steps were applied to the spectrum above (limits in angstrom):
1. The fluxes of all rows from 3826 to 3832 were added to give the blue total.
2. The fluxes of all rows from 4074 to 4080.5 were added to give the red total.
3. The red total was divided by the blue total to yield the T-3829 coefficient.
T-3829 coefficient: 0.93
